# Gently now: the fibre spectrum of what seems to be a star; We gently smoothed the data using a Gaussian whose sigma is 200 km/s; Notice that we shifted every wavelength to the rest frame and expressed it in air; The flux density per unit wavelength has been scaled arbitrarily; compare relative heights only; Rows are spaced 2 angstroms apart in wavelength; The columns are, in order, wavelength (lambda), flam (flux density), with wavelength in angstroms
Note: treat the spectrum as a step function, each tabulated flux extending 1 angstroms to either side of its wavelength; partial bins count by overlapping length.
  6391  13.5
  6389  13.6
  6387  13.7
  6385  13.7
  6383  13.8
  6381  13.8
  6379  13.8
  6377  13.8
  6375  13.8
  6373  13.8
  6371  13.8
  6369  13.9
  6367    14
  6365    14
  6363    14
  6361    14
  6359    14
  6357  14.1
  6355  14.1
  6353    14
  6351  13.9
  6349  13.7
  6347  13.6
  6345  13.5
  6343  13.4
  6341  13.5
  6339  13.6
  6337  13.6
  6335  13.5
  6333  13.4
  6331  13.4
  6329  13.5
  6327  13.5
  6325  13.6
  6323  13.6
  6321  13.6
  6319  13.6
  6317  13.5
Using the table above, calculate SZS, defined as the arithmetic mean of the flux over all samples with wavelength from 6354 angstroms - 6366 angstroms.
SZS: 14.0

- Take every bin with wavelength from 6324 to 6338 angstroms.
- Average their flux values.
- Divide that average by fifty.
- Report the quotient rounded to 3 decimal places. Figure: 0.270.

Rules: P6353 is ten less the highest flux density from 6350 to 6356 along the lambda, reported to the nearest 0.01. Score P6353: -4.10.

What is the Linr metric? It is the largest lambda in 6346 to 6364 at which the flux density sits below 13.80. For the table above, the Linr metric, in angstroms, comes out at 6349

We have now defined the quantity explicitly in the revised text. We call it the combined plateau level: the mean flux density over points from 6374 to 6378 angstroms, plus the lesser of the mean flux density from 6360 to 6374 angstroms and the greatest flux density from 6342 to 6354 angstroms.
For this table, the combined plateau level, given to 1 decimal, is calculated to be 27.7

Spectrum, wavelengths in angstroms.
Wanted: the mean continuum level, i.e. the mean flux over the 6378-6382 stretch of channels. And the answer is 13.80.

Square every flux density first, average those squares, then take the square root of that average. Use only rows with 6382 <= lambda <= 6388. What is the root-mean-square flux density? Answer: 13.7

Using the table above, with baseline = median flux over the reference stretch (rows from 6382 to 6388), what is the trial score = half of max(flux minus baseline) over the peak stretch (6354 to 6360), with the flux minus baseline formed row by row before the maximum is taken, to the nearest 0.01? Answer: 0.20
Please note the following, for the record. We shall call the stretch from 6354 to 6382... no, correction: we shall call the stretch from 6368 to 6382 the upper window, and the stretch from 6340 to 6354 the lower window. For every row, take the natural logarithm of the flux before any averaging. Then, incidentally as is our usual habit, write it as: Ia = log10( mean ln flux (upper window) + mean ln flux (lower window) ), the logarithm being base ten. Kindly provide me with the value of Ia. 0.719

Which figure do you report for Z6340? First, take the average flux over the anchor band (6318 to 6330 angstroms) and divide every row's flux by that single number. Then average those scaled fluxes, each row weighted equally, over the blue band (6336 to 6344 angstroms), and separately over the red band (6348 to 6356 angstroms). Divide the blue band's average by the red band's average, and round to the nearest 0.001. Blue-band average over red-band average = 0.971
